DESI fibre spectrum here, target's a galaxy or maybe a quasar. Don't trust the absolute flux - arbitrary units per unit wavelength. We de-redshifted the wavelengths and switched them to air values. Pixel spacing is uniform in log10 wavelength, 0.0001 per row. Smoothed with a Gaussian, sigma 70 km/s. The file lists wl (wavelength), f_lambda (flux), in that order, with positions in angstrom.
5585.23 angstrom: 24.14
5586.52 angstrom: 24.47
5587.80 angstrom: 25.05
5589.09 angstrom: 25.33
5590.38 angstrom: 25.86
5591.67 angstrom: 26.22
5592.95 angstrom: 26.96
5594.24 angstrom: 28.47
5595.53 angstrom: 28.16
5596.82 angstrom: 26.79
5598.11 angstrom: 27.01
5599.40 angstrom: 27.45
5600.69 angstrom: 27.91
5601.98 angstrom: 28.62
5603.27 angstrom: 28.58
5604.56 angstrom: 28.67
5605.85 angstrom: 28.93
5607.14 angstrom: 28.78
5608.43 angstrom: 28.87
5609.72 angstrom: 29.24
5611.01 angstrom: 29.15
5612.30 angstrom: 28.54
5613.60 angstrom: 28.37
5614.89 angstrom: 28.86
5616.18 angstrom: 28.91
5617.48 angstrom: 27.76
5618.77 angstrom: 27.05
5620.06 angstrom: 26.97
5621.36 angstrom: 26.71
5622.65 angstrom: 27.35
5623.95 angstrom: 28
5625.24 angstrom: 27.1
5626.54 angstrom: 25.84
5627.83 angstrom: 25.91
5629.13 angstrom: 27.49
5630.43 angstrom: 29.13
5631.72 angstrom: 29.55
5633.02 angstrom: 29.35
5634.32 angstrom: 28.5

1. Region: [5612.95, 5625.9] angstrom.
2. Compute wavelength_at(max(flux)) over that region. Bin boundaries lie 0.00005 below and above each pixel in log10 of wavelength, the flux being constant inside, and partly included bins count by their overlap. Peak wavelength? 5616.18 angstrom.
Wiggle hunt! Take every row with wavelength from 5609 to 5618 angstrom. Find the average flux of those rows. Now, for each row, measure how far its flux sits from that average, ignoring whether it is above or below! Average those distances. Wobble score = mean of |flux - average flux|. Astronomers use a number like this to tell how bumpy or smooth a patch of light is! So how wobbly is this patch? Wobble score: 0.40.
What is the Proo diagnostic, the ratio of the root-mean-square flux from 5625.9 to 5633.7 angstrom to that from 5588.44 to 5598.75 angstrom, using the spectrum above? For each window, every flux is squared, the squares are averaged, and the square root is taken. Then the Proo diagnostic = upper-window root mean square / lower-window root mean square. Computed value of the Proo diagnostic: 1.04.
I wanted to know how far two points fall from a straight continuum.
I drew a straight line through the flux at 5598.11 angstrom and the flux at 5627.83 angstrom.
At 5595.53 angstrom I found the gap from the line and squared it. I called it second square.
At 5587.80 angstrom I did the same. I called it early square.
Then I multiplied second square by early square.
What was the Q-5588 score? 6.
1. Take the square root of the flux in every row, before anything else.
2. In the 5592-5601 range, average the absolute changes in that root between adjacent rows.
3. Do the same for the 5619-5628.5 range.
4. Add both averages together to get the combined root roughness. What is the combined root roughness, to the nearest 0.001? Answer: 0.129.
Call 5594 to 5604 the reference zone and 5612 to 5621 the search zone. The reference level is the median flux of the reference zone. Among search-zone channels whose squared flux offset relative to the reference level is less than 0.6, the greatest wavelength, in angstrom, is 5617.48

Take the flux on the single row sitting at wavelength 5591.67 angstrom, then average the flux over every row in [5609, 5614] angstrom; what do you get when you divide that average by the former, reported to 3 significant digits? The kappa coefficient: 1.10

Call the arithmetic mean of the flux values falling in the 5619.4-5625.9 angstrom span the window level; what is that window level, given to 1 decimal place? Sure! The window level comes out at 27.2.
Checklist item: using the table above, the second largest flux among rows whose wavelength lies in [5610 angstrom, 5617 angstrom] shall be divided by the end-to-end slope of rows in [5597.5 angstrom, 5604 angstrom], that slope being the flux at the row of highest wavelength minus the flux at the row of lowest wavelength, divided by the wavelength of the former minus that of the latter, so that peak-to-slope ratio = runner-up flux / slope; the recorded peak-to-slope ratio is 95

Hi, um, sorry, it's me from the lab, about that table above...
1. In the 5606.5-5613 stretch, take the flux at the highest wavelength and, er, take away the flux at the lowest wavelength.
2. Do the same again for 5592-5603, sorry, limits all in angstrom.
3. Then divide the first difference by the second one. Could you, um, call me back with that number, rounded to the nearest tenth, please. -0.1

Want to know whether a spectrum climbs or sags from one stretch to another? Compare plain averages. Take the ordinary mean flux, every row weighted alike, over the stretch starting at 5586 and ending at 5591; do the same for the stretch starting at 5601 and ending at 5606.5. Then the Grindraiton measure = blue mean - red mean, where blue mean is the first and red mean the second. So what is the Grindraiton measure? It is -3.5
